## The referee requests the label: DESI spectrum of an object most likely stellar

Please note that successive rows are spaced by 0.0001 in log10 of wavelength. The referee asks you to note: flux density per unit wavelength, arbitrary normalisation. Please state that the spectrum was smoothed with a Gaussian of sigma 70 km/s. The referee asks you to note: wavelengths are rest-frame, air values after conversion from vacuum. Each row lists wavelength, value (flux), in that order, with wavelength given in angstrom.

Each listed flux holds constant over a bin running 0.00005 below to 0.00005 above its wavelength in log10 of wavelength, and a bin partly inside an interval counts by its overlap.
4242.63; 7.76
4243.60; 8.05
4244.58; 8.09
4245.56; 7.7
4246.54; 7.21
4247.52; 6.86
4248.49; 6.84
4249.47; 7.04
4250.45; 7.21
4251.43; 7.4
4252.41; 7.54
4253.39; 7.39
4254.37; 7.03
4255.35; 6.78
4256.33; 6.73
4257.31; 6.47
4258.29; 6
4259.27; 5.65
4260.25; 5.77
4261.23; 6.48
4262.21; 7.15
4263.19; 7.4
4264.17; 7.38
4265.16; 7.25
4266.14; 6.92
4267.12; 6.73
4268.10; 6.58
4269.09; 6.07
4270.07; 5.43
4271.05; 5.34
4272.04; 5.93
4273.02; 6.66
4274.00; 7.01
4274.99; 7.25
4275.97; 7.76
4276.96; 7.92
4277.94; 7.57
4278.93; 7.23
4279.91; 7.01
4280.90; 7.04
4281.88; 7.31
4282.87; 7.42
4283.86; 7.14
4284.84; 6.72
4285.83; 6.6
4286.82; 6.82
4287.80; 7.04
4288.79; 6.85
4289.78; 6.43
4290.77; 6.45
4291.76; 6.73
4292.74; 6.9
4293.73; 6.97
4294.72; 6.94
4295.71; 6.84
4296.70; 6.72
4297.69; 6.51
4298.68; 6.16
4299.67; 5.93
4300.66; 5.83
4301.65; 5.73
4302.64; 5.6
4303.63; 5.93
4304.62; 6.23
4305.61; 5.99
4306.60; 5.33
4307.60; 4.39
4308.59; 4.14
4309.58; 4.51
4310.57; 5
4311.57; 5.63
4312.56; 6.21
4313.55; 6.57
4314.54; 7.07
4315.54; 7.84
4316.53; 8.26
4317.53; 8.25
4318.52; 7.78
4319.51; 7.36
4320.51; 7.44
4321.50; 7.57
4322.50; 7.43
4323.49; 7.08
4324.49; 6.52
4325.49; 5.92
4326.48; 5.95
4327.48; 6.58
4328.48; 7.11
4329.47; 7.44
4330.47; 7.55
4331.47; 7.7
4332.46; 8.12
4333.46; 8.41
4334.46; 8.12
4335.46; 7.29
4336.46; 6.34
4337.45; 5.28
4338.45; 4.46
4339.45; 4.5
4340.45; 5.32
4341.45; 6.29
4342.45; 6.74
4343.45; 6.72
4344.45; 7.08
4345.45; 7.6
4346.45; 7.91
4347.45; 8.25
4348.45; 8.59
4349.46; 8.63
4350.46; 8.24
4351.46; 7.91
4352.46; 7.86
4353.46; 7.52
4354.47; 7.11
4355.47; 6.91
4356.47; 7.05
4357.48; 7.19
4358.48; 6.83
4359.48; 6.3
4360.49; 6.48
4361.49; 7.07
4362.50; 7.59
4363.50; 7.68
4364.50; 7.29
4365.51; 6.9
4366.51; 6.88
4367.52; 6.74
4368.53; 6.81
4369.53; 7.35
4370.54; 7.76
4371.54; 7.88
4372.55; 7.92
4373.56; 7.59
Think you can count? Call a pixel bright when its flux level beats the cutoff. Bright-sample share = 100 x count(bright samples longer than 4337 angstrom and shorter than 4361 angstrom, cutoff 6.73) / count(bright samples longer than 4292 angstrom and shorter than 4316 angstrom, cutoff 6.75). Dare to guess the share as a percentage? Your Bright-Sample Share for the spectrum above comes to 267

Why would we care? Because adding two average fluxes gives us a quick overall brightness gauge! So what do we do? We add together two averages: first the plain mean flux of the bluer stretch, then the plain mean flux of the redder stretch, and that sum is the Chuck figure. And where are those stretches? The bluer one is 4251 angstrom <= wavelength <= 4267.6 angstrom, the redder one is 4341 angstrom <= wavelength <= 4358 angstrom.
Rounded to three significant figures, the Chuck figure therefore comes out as 14.3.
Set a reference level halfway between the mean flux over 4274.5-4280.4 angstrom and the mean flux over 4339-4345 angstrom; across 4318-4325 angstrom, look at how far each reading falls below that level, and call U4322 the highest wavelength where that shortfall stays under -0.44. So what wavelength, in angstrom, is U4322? 4322.50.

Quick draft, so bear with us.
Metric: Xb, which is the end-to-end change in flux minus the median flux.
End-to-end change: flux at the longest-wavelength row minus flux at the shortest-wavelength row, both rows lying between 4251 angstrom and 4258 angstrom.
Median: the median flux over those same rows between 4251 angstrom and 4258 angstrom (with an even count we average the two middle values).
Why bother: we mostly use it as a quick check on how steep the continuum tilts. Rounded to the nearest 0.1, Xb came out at -8.0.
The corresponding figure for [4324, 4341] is -7.8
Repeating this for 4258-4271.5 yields -7.2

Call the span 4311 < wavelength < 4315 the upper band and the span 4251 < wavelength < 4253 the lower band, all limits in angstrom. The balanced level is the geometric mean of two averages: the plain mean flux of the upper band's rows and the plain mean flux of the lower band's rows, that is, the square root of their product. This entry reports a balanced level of 6.9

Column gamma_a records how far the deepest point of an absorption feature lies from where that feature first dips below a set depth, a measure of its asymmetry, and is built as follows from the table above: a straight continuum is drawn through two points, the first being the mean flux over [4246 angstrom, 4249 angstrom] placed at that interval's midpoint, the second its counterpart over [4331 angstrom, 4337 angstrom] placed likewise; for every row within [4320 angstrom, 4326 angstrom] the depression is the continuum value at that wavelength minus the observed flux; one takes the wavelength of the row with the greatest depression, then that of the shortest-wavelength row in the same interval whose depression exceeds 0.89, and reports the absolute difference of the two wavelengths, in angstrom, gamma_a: 1.0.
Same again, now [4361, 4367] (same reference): 1.0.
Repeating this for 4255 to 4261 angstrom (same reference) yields 1.0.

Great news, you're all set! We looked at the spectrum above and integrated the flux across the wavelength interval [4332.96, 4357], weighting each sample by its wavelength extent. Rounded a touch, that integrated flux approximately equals 170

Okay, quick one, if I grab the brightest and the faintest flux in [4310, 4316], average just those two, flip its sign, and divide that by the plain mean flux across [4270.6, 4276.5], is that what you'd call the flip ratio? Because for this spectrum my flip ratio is -0.96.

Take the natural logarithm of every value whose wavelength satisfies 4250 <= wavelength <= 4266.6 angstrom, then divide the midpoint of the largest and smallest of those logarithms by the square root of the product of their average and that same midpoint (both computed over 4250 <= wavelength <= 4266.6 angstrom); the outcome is 0.99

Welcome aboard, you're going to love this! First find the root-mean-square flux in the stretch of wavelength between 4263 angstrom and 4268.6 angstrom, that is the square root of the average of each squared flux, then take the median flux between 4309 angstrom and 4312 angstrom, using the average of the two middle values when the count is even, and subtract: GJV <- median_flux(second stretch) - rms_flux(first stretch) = -2.1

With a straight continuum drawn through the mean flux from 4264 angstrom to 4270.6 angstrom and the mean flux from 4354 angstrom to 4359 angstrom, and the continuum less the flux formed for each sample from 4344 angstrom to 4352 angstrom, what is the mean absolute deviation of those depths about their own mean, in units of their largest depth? -3.4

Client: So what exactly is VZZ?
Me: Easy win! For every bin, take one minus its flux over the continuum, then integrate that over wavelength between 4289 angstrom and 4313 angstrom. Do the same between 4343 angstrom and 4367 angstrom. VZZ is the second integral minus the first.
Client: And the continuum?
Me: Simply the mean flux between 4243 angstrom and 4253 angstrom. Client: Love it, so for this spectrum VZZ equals -4.6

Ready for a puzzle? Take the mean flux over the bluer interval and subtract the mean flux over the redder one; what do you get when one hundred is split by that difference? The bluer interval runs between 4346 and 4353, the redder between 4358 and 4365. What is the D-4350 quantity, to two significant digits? 86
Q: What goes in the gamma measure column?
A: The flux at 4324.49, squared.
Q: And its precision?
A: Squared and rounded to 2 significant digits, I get 43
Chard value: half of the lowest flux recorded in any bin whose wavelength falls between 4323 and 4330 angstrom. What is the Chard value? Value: 2.96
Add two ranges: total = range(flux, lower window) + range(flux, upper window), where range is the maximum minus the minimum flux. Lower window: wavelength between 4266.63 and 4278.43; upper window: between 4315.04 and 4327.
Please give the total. 4.9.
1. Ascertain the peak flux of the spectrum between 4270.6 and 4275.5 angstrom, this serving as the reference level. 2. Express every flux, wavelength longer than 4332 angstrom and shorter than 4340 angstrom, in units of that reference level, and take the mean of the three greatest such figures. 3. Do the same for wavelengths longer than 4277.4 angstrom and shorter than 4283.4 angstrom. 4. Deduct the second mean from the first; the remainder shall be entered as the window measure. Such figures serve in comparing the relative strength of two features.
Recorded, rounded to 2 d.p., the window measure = 0.11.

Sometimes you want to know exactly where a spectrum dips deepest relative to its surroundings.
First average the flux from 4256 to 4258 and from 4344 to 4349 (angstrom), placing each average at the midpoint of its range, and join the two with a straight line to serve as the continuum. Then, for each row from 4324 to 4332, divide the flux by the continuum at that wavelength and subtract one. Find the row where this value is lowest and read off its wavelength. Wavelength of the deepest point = 4325.49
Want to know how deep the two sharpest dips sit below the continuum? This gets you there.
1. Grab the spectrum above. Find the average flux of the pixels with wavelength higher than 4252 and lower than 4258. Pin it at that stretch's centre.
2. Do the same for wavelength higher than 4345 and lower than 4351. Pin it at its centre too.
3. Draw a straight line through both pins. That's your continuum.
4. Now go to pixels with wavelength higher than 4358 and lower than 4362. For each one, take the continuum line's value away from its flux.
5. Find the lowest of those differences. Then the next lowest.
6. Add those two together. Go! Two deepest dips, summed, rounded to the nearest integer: -4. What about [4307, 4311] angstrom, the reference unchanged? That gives -7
